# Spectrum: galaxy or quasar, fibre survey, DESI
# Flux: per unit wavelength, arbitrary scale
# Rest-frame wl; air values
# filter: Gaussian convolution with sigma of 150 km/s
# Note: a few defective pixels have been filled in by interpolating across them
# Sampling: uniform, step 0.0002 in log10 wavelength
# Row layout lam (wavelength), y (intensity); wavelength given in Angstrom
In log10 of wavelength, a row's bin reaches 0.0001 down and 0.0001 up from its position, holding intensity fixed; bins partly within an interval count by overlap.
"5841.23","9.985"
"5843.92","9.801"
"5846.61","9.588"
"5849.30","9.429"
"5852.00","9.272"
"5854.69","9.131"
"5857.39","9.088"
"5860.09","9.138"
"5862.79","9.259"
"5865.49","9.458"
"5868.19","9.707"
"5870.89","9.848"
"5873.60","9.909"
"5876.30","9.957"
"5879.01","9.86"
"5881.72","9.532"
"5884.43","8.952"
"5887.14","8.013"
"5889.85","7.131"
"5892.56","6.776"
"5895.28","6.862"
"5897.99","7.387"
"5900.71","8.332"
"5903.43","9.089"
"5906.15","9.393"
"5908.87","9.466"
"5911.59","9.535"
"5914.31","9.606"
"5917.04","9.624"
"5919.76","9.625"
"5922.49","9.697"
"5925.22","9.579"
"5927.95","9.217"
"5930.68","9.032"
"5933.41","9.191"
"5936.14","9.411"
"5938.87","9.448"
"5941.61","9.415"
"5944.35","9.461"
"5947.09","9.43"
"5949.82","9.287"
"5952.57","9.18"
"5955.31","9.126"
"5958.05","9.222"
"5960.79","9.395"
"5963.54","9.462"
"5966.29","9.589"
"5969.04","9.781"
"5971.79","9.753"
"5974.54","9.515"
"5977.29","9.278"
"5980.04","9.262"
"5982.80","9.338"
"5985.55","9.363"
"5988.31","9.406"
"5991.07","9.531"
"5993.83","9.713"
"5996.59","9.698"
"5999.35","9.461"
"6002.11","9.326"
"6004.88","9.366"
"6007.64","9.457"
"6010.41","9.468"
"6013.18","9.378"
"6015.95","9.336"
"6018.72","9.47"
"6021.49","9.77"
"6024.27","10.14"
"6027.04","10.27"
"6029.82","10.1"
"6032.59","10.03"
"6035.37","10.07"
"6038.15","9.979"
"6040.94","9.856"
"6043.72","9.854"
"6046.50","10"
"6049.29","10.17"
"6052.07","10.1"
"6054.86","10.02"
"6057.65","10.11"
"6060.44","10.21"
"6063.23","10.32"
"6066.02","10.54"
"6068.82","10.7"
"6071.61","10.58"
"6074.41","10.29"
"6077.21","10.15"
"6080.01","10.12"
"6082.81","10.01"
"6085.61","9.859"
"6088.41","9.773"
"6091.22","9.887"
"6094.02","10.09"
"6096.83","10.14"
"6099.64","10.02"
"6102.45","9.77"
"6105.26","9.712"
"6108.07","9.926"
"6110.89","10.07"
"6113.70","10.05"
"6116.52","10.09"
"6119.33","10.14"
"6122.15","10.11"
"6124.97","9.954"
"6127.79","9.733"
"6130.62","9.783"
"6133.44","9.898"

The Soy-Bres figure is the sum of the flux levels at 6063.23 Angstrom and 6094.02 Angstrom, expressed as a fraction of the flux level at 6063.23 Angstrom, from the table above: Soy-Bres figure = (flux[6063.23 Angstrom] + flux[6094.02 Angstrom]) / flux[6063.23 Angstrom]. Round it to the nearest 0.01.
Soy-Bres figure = 1.98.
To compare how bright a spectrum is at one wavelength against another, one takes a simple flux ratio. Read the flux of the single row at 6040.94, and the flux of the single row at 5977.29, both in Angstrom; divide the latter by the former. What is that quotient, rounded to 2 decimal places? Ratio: 0.94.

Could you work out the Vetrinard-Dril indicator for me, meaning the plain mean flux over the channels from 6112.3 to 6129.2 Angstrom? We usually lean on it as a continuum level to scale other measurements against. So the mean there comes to 10.0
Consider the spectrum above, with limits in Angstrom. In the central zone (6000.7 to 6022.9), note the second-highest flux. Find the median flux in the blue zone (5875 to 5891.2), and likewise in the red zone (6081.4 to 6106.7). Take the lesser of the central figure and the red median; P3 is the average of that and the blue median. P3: 9.4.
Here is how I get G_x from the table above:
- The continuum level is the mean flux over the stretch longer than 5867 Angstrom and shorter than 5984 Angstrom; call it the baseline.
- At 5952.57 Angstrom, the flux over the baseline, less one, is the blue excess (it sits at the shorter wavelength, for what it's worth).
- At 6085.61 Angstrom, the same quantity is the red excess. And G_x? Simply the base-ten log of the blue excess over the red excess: -2.6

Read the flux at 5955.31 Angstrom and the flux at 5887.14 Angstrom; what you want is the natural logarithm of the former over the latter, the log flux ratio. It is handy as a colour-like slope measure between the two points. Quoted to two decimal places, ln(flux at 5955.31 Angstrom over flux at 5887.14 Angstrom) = 0.13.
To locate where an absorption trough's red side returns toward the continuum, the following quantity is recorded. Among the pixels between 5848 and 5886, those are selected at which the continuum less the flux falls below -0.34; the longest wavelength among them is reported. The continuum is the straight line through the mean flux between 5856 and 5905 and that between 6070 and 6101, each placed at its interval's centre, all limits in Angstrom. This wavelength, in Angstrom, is 5881.72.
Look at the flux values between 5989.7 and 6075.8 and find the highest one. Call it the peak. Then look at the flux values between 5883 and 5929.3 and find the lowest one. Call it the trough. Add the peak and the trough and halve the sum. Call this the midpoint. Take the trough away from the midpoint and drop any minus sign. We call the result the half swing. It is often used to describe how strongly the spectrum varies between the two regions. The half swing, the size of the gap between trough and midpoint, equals 2.0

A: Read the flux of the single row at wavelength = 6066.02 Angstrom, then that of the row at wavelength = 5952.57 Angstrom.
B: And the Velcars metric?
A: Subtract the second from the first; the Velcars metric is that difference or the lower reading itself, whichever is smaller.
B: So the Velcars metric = 1.4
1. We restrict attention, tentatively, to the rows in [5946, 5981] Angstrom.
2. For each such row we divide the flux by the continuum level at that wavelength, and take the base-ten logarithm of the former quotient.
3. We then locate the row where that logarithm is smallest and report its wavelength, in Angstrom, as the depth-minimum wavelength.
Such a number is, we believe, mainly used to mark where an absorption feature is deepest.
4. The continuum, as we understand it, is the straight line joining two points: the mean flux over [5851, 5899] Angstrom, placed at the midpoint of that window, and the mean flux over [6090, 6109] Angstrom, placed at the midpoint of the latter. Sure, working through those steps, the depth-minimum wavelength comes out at 5955.31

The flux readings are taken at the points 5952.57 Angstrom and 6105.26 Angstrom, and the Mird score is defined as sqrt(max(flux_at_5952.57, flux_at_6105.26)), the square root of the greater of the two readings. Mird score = 3.12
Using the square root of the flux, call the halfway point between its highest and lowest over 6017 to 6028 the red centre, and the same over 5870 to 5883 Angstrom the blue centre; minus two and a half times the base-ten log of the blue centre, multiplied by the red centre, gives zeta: -3.88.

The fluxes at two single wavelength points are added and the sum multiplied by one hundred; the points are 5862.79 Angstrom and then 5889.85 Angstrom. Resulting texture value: 1639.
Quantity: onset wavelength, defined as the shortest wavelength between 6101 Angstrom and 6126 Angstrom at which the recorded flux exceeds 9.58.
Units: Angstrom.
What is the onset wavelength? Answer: 6102.45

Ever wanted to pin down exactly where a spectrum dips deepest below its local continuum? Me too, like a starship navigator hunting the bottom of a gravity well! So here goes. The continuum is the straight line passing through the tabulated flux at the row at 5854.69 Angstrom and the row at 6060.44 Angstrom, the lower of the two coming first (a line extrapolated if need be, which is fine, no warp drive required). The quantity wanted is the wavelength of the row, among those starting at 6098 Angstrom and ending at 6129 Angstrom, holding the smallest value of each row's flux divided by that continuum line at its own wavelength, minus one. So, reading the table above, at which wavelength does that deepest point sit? 6127.79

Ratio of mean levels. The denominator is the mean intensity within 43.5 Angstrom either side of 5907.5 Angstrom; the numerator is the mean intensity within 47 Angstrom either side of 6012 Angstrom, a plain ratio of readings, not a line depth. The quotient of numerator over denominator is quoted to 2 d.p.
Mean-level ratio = 1.07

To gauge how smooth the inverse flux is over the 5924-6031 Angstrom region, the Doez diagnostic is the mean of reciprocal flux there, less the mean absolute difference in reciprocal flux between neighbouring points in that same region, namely 0.104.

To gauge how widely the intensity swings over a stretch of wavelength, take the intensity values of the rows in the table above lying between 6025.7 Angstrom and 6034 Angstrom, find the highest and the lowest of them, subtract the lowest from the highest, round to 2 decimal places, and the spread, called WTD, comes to 0.24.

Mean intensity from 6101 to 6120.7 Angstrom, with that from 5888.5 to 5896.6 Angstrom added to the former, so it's 16.9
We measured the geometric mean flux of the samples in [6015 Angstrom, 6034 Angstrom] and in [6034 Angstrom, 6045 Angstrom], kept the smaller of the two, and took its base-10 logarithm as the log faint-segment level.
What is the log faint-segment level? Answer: 0.994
